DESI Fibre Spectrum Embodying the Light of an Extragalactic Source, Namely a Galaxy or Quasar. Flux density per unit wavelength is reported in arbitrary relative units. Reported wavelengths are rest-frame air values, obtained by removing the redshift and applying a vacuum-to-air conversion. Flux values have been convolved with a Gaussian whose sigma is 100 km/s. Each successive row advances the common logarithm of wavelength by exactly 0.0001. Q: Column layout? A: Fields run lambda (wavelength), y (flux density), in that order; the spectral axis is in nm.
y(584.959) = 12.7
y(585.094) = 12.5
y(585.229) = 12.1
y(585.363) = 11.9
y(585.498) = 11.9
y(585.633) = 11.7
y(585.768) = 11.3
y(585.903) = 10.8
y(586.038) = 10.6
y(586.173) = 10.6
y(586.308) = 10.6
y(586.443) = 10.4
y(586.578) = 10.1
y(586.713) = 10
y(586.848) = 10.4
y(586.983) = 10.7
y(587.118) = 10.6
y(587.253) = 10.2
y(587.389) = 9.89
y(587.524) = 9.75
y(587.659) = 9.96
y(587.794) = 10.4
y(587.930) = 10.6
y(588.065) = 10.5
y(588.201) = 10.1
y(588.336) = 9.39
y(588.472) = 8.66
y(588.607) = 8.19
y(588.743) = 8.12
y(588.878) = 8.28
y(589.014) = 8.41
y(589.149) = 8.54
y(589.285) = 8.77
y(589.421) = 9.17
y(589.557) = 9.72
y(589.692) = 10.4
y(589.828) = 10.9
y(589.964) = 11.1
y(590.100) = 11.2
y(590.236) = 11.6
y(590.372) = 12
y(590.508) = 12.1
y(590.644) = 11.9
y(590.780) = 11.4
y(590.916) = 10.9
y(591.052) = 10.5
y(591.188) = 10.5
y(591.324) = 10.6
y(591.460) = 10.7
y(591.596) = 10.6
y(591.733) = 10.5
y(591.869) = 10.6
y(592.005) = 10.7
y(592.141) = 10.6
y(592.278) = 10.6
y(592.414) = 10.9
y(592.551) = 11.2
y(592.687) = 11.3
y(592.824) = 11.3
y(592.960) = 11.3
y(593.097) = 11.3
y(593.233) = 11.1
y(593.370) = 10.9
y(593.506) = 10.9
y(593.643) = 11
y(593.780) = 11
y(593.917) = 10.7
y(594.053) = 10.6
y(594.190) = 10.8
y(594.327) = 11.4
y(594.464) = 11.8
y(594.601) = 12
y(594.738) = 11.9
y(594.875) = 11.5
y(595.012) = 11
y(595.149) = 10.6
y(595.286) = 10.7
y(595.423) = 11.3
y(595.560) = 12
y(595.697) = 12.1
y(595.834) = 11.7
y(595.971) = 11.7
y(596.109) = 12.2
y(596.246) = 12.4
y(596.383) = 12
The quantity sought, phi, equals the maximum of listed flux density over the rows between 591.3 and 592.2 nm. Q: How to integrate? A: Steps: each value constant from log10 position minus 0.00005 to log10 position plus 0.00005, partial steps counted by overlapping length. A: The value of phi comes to 10.7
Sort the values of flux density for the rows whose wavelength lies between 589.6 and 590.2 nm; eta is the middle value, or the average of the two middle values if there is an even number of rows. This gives 11.0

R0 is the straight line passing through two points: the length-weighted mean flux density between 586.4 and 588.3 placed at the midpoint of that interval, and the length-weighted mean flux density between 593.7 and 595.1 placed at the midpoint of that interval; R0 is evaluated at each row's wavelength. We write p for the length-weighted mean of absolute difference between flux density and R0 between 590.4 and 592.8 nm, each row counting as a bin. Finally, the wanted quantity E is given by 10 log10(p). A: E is -4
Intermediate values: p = 0.4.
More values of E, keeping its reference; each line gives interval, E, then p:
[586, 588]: -5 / 0.3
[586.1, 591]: -1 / 0.8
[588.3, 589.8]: 2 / 1.6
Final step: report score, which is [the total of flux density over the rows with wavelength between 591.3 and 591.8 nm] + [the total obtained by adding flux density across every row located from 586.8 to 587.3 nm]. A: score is 84.3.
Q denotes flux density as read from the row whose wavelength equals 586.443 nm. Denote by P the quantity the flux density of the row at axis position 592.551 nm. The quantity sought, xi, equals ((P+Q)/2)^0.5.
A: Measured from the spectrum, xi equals 3.29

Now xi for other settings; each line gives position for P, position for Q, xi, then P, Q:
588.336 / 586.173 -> 3.16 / 9.39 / 10.6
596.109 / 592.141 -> 3.38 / 12.2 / 10.6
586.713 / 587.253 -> 3.18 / 10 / 10.2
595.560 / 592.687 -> 3.41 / 12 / 11.3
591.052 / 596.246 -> 3.38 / 10.5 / 12.4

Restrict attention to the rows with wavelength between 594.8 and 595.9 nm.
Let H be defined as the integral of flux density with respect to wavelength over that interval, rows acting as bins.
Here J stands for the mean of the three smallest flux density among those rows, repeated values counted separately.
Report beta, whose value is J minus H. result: -1.74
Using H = 12.5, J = 10.8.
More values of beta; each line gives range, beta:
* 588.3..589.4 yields -1.20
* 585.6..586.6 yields -0.39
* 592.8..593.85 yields -0.71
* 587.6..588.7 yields -1.90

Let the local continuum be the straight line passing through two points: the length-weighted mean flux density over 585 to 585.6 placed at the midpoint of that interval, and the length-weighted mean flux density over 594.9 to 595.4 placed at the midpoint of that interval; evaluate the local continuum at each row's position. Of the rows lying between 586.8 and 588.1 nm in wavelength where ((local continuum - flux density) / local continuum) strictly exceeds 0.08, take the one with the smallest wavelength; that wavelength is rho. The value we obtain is 586.848 nm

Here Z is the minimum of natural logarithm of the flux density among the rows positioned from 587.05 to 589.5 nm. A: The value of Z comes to 2.09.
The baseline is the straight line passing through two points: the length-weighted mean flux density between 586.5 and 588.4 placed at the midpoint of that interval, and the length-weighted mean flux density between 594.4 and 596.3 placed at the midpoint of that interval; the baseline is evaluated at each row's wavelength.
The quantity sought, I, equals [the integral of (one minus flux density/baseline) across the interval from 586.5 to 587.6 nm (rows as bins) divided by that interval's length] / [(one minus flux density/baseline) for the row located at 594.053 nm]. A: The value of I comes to -0.1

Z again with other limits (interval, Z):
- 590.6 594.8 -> 2.35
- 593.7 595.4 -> 2.36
